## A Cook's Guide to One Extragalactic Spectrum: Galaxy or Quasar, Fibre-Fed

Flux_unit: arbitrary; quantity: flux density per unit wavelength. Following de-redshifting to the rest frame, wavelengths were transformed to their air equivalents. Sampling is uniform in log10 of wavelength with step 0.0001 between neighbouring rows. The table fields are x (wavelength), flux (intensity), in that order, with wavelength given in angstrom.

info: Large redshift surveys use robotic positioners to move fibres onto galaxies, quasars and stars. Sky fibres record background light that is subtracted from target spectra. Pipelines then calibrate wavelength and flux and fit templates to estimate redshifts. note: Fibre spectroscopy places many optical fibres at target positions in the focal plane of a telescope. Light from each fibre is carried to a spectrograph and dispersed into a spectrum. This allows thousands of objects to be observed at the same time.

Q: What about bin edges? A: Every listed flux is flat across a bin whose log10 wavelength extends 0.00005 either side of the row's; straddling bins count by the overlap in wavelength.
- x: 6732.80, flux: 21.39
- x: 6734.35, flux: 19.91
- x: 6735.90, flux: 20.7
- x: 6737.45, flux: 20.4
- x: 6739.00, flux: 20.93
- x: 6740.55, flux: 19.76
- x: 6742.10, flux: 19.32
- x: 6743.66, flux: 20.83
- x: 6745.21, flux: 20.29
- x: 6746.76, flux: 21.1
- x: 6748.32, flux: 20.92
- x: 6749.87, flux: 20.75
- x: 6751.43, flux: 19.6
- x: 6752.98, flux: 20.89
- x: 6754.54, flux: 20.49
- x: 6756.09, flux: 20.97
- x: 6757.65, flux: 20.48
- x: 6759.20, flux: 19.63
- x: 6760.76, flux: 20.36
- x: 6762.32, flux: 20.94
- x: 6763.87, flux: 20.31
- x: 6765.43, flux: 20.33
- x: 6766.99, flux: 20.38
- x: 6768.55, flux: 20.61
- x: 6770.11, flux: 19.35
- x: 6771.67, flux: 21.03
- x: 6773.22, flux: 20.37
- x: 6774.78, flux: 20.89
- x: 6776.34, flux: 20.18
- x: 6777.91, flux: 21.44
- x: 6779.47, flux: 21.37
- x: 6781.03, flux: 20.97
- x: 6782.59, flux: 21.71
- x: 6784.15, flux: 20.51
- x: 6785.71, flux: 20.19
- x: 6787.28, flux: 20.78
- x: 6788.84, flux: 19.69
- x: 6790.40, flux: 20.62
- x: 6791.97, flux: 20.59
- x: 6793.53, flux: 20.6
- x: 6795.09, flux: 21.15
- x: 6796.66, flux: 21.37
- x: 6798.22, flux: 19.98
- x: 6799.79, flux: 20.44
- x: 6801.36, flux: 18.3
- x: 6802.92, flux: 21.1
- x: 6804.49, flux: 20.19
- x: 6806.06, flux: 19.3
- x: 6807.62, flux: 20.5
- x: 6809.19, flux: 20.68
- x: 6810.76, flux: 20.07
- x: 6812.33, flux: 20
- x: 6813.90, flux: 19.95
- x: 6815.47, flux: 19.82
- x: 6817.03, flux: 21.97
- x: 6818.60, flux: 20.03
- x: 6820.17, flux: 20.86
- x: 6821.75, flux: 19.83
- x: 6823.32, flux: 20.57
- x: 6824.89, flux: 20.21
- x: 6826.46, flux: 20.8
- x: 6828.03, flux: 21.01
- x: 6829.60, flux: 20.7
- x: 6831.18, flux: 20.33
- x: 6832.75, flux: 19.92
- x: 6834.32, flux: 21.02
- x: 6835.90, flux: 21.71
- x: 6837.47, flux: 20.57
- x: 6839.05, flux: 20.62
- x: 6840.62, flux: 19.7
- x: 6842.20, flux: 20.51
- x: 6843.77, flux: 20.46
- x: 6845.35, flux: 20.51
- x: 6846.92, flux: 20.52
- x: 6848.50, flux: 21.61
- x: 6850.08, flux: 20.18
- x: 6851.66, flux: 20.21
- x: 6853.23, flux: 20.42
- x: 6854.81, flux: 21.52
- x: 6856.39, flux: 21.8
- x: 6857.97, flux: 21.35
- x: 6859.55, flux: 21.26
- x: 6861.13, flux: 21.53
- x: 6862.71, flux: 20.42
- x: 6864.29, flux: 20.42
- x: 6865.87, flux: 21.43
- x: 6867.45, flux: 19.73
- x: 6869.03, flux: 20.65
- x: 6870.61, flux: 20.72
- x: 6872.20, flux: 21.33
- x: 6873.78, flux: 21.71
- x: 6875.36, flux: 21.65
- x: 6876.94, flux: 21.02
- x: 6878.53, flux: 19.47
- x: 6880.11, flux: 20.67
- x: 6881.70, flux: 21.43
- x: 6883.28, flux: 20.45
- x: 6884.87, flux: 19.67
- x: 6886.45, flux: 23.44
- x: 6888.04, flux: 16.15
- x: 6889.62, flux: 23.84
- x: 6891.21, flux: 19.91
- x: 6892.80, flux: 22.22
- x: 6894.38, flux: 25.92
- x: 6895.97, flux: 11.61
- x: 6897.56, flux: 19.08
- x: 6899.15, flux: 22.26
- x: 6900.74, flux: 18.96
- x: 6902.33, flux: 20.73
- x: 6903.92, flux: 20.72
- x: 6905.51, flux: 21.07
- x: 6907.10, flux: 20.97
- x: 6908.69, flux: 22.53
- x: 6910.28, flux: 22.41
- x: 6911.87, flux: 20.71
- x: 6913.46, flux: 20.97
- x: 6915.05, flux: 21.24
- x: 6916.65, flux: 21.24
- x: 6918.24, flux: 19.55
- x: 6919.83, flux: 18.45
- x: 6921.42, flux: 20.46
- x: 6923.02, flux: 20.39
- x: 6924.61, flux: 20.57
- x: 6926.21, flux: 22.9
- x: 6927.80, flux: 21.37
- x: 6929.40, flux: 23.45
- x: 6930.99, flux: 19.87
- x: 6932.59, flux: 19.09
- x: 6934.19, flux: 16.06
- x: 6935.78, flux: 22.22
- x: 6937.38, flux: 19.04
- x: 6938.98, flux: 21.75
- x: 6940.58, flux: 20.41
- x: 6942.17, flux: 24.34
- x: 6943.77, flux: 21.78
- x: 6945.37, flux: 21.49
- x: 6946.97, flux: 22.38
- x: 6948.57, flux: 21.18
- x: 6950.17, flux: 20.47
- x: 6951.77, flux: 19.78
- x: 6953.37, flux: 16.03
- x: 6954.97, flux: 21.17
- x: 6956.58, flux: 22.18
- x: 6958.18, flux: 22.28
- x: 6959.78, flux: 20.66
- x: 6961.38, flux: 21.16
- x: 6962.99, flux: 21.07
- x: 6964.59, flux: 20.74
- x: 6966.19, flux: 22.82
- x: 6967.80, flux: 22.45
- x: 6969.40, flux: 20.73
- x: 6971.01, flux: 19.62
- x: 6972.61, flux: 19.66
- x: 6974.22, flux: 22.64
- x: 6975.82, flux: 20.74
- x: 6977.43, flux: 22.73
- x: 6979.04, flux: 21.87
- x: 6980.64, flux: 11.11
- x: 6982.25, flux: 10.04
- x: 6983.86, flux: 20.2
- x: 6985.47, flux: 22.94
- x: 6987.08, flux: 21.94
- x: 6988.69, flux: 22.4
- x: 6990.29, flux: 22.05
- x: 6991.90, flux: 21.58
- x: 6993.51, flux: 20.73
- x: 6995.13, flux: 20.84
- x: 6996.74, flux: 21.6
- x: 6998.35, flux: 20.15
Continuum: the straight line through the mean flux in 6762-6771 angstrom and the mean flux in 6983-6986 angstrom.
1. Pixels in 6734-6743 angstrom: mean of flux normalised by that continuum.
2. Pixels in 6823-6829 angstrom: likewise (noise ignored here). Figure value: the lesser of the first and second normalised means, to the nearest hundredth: 1.00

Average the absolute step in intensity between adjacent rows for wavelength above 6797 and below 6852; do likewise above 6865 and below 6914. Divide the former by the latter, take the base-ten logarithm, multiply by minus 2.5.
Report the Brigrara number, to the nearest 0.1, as 1.3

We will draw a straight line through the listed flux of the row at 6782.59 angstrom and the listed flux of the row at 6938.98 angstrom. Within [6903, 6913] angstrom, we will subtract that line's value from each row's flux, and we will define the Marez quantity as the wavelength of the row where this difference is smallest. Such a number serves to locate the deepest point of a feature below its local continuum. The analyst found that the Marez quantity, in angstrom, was 6911.87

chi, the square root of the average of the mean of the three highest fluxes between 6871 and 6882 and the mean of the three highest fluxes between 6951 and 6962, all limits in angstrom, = 4.66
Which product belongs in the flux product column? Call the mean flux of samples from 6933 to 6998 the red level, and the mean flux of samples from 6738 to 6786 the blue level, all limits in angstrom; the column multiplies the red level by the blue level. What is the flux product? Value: 424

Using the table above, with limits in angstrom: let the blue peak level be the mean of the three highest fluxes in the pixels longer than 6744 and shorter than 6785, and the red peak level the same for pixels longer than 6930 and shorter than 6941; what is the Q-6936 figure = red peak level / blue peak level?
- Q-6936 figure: 1.00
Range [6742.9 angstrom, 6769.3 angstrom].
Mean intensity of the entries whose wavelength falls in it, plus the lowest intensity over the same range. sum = 40.1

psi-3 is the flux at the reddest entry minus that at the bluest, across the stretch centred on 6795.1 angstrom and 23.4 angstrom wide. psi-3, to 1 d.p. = -1.2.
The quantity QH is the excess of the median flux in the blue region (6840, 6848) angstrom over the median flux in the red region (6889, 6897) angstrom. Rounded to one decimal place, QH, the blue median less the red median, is -1.7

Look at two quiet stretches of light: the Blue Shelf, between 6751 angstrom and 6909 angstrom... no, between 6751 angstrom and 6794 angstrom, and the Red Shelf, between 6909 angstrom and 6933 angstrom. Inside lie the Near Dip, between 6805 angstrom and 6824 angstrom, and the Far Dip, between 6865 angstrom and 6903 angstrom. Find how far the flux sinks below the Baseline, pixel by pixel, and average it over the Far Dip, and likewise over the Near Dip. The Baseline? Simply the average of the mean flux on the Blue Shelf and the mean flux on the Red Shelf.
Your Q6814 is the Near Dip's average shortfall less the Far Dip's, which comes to 0.29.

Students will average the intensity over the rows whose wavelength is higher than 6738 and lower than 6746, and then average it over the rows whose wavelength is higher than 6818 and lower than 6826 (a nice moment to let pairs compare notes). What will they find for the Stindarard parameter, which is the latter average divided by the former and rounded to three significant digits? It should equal 1.00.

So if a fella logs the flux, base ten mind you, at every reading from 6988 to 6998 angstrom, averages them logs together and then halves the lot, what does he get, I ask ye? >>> 0.666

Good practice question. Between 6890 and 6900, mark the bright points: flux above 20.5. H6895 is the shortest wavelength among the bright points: 6892.80 angstrom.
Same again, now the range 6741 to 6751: 6743.66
